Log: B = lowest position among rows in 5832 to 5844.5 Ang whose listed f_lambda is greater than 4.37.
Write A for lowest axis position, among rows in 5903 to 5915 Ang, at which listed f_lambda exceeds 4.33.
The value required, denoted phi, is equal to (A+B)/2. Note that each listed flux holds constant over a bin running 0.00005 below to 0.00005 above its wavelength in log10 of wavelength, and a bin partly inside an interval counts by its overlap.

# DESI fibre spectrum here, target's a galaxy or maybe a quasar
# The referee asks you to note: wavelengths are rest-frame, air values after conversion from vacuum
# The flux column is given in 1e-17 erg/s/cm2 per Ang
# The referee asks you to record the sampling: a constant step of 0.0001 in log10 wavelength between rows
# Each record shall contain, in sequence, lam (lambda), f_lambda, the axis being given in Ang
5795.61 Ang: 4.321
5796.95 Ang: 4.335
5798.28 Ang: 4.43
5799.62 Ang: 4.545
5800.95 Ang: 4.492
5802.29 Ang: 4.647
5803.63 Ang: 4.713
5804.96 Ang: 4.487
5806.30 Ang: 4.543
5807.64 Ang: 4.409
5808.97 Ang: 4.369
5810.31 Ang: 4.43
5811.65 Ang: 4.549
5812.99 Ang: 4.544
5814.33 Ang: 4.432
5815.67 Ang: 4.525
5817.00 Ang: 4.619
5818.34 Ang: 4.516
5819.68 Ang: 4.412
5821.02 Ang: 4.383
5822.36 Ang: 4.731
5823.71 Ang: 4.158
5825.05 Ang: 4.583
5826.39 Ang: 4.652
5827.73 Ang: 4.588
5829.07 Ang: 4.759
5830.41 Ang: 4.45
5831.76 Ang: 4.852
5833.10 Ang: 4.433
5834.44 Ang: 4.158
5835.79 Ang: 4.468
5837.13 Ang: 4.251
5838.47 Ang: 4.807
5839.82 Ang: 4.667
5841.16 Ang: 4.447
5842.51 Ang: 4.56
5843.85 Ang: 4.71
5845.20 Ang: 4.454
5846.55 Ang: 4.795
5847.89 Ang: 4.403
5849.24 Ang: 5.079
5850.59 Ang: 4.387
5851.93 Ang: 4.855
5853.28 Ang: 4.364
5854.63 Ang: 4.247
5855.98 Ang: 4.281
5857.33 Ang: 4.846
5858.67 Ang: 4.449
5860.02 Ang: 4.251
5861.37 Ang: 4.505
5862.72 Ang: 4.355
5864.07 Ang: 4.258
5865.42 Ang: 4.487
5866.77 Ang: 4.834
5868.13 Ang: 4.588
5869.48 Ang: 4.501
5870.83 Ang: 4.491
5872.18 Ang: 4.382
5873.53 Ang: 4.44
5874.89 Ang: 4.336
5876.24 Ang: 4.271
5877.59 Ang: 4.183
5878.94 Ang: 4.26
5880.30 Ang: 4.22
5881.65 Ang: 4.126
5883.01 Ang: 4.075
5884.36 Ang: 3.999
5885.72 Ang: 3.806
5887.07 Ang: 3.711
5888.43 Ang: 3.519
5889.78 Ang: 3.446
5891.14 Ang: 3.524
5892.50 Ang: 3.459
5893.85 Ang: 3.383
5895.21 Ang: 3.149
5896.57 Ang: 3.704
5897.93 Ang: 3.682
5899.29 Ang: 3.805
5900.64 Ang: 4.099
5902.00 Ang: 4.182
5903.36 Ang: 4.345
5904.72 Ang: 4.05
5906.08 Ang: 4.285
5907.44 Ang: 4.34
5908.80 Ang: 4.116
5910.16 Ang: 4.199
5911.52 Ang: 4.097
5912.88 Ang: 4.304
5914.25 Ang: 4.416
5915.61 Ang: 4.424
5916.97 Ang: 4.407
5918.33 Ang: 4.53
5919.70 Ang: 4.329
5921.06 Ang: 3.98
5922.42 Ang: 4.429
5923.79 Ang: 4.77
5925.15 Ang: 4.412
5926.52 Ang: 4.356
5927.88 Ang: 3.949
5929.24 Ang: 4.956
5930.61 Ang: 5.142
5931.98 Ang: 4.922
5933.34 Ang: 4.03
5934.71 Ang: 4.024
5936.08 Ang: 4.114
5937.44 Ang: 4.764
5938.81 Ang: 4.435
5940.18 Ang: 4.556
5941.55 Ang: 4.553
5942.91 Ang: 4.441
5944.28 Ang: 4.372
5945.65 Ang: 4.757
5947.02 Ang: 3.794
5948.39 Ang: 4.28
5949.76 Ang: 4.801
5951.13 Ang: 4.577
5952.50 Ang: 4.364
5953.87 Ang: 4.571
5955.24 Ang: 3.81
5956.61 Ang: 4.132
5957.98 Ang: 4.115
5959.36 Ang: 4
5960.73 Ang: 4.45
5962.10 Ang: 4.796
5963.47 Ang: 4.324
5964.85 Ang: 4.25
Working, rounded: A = 5903.36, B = 5833.10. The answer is 5868.2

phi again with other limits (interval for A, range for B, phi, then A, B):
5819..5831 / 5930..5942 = 5875.1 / 5819.68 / 5930.61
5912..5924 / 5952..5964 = 5934.1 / 5914.25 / 5953.87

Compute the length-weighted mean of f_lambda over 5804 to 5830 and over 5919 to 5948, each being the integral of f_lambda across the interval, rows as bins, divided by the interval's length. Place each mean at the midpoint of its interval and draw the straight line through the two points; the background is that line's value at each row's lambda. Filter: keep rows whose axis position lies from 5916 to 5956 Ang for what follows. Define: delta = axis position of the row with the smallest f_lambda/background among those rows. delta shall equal 5947.02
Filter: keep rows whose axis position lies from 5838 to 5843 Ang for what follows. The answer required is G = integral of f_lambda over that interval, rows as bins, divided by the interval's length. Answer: 4.61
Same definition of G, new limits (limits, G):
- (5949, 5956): 4.42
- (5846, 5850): 4.75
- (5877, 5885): 4.14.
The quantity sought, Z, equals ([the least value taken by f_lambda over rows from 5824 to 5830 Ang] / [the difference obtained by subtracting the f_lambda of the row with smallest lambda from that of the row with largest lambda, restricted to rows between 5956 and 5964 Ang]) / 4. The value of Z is 6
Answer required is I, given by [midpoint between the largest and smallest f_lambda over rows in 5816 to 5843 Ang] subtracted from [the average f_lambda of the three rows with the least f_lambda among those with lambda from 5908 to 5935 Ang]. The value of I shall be -0.5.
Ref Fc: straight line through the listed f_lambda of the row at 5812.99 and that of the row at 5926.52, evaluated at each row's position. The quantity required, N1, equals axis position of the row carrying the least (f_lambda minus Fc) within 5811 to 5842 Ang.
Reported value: 5823.71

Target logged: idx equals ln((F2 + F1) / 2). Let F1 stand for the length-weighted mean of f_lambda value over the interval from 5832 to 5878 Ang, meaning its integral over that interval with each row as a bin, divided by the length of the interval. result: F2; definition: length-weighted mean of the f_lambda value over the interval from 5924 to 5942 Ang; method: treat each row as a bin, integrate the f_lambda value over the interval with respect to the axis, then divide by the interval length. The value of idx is 1.50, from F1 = 4.49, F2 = 4.48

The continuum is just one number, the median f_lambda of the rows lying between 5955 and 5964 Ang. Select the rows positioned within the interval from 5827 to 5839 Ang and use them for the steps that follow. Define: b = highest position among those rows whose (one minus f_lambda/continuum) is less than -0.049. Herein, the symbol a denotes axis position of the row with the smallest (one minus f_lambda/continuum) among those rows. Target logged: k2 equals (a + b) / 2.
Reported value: 5835.1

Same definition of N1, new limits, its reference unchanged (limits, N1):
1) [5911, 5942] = 5927.88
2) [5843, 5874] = 5854.63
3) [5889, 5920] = 5895.21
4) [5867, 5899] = 5895.21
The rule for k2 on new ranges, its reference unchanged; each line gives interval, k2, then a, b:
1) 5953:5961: 5957.3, 5953.87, 5960.73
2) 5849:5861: 5854.0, 5849.24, 5858.67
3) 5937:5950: 5949.8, 5949.76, 5949.76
